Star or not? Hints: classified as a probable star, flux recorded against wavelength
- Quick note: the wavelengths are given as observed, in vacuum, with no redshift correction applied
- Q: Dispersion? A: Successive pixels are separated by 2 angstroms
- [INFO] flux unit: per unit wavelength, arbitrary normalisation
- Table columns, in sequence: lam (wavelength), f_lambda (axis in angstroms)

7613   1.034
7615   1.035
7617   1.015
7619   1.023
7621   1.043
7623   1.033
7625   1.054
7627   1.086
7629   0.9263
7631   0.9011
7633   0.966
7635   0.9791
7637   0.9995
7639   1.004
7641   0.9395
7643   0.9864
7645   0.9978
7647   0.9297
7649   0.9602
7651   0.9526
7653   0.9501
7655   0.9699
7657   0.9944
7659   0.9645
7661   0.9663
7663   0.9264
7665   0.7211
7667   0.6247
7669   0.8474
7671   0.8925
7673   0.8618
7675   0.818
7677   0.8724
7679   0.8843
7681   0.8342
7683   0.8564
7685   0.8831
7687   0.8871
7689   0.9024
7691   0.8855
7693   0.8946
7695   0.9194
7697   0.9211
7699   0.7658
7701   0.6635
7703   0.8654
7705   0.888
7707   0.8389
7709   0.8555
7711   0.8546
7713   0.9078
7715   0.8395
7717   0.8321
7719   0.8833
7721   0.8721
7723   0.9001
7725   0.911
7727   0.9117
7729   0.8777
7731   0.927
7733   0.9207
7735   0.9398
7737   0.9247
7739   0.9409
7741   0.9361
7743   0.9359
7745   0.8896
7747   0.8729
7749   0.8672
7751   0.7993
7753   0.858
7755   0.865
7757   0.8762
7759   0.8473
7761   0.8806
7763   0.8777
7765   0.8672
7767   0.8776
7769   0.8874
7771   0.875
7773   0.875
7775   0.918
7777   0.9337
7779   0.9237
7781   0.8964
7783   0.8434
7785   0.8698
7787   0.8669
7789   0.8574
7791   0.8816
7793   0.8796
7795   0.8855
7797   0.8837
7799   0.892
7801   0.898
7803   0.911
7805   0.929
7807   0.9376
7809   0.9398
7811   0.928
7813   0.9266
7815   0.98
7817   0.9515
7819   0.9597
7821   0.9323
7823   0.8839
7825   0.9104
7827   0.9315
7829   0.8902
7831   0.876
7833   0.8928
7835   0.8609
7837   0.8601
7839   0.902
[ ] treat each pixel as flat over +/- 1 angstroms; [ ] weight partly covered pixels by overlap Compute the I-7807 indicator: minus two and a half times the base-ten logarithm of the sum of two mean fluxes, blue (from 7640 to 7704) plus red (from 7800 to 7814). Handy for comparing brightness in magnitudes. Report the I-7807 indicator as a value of -0.644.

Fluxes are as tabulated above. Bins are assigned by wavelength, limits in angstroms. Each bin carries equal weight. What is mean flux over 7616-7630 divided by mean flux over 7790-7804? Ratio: 1.15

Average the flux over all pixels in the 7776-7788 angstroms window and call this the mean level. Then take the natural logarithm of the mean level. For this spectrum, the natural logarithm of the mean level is -0.12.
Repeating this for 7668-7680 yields -0.15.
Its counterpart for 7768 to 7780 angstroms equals -0.10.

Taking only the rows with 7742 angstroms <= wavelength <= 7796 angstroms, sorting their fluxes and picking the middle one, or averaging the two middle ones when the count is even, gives 0.88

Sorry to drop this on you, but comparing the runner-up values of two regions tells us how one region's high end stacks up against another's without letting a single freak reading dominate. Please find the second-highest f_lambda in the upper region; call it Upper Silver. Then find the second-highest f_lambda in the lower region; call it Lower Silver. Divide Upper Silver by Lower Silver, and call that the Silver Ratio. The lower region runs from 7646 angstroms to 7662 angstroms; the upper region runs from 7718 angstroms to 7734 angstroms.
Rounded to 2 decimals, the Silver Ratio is 0.95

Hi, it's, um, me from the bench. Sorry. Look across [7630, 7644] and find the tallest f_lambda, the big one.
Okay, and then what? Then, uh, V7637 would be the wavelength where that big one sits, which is 7639 angstroms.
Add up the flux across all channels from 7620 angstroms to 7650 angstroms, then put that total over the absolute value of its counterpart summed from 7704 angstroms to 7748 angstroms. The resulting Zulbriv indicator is 0.75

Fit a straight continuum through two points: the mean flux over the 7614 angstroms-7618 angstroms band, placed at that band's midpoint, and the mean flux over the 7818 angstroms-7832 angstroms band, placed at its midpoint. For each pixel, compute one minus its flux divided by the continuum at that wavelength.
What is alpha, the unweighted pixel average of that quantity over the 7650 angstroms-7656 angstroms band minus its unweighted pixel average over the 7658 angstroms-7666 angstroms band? -0.058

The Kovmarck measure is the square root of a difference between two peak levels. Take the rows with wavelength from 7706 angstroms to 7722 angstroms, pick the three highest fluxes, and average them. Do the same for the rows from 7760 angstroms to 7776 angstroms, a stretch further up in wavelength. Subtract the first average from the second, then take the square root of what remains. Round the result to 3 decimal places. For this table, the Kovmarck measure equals 0.087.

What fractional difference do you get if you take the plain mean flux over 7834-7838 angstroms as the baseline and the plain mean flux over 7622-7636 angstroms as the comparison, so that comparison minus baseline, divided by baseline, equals 0.15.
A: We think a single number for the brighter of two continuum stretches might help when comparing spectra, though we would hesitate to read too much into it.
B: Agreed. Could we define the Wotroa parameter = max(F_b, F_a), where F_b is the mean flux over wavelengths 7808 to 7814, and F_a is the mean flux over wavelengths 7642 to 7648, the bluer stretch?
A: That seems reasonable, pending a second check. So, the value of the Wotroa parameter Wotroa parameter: 0.971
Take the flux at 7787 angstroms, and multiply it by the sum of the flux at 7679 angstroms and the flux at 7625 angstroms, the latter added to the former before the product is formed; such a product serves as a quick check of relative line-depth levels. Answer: 1.68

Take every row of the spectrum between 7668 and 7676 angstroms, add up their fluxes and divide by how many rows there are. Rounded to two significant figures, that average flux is 0.85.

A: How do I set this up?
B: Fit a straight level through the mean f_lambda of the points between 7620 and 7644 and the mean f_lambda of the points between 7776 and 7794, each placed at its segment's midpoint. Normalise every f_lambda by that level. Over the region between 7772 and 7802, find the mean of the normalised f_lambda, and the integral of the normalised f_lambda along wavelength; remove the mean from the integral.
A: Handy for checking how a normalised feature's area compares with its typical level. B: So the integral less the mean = 29.2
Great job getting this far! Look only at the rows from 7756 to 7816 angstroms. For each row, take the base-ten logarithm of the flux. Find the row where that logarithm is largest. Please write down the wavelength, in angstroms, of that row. 7815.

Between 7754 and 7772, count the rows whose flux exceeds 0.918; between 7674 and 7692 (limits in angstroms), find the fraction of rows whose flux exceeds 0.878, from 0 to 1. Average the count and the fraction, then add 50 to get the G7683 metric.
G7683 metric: 50.3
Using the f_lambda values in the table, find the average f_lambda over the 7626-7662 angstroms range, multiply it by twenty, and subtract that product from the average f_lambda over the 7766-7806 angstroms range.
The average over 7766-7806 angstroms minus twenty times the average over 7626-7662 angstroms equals -18.5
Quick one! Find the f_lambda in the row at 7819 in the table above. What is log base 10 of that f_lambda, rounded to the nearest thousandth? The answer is -0.018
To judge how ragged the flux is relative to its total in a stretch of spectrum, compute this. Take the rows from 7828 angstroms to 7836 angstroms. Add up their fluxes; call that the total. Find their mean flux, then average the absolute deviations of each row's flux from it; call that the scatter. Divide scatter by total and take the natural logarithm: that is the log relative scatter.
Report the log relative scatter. -5.7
